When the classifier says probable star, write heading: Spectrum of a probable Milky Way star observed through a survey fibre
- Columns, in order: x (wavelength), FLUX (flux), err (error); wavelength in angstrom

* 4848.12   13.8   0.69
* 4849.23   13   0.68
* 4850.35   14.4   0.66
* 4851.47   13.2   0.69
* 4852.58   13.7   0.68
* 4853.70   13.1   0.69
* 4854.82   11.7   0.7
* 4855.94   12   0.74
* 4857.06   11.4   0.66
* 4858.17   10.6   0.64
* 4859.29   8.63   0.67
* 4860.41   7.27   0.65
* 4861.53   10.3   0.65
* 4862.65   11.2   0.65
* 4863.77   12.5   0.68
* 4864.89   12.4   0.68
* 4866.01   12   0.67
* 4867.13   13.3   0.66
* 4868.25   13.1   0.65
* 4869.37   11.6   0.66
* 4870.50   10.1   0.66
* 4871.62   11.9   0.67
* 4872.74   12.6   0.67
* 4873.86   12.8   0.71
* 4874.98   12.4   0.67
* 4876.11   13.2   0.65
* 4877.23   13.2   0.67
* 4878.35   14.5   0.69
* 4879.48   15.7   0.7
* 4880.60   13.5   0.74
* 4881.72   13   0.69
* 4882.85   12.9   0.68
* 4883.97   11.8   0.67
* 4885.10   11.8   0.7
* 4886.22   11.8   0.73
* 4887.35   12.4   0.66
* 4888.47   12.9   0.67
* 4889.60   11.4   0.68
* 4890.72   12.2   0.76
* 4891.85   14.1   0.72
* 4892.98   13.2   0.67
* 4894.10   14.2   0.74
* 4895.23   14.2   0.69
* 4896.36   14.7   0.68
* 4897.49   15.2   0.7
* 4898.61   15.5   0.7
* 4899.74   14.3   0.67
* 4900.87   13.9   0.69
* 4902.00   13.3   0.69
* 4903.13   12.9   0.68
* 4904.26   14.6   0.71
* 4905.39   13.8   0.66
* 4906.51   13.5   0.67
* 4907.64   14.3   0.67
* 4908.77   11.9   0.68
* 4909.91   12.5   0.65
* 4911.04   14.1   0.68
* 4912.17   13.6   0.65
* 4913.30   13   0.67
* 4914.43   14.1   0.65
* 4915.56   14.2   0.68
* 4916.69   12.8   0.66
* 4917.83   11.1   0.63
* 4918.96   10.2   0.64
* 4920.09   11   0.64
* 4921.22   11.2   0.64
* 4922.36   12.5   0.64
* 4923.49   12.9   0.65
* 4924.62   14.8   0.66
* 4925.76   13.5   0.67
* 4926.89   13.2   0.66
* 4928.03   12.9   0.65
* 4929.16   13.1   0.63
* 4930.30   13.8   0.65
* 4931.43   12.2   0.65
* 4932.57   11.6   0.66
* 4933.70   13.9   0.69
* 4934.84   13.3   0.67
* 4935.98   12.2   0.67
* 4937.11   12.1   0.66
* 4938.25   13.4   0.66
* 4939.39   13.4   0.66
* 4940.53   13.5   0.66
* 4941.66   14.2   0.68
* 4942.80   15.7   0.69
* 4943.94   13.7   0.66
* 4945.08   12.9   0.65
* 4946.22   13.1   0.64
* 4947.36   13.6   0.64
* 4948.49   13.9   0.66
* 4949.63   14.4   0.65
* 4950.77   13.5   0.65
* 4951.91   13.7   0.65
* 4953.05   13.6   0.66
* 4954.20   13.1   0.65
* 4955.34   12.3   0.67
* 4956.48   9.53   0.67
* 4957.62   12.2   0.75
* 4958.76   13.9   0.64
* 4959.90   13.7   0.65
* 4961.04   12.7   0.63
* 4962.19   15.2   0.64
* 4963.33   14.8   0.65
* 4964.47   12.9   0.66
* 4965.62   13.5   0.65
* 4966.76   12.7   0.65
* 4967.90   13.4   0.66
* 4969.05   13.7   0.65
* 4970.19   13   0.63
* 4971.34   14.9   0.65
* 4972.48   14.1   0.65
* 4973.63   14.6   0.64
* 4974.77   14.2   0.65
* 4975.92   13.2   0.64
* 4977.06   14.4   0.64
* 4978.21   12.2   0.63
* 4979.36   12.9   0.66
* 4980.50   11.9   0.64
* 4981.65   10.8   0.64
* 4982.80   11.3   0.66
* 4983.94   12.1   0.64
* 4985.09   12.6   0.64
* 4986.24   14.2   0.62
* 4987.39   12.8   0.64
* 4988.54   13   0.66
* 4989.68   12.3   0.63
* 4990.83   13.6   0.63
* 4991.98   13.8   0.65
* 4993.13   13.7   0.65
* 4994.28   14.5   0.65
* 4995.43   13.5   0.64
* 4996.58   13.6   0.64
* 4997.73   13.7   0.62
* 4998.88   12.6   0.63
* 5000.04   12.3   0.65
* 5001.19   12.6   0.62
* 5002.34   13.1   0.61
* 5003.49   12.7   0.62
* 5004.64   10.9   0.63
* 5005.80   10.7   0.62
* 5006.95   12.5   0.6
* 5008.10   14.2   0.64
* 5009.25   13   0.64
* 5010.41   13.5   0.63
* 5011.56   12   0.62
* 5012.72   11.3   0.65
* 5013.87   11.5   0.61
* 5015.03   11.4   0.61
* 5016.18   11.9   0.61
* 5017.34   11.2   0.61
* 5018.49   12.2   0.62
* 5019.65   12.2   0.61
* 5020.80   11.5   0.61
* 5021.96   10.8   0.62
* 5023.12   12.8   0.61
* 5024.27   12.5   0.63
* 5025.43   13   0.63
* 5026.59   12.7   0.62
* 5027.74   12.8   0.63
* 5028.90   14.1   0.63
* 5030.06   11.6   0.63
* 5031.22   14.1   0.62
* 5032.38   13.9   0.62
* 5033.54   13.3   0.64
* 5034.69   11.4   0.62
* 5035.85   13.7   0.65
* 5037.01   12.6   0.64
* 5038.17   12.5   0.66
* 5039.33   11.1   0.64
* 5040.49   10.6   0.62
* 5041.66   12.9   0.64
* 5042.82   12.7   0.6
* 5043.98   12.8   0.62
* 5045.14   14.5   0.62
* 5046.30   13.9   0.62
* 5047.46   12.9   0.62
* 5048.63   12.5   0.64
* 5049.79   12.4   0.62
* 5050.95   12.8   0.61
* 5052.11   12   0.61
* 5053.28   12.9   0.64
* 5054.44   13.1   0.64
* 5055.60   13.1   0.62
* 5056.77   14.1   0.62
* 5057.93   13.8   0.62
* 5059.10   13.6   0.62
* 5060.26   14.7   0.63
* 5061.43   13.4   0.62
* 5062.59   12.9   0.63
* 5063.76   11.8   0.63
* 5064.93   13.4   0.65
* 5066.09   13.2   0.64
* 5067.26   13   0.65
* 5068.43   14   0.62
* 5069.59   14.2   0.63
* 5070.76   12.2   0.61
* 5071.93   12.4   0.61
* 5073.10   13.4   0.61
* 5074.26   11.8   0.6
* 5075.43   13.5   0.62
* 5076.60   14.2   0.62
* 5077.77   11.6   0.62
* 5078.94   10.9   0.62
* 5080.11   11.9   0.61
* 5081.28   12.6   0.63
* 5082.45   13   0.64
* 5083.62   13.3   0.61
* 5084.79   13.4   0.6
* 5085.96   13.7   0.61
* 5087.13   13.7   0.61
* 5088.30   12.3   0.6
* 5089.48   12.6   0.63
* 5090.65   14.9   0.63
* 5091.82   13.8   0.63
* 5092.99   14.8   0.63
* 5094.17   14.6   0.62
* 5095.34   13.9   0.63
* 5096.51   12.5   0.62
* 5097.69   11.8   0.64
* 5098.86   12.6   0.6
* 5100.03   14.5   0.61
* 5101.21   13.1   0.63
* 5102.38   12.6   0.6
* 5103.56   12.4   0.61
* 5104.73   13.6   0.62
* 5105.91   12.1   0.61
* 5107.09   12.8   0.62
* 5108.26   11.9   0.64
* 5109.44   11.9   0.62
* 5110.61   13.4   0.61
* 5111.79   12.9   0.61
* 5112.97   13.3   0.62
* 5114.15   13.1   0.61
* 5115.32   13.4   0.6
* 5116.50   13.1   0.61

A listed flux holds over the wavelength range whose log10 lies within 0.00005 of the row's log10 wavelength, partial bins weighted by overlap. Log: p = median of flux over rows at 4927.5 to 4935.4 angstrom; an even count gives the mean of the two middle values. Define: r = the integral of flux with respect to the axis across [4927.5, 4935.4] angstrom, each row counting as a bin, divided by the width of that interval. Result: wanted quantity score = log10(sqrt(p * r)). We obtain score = 1.12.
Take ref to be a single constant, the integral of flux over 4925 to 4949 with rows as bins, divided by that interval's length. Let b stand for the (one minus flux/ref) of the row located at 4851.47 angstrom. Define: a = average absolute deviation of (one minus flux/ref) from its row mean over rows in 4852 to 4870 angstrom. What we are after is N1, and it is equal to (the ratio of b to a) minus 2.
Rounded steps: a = 0.093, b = 0.008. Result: -1.9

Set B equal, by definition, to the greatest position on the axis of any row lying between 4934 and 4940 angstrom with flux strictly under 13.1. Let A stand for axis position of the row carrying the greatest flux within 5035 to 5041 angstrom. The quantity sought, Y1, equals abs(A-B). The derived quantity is 98.7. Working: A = 5035.85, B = 4937.11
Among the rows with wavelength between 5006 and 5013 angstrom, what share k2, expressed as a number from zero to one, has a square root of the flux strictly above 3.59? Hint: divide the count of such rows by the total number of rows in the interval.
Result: 0.5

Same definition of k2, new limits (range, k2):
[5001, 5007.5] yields 0.2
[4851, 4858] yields 0.5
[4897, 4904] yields 1.0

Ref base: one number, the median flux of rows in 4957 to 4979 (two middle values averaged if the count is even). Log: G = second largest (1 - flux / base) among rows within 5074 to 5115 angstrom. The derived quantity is 0.15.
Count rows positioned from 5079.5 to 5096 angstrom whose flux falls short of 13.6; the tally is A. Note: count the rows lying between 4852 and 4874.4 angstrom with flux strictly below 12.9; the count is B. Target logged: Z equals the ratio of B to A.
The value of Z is 2.3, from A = 7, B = 16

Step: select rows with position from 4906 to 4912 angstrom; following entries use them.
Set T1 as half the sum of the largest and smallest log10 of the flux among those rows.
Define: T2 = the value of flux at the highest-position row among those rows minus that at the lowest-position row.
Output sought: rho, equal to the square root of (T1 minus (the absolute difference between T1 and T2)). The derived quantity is 0.77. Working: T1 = 1.12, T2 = 0.6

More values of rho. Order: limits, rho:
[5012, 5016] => 0.32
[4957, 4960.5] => 0.85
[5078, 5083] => 0.23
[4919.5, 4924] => 0.50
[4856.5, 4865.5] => 0.98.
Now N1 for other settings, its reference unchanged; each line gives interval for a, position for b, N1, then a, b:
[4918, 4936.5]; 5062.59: -1.6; 0.071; 0.031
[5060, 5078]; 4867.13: -2.0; 0.057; 0.000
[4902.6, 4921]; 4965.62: -2.2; 0.079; -0.015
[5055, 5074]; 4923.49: -1.3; 0.044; 0.031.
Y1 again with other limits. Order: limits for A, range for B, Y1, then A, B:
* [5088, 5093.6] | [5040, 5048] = 43.2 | 5090.65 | 5047.46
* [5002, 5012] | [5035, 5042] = 33.6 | 5008.10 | 5041.66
